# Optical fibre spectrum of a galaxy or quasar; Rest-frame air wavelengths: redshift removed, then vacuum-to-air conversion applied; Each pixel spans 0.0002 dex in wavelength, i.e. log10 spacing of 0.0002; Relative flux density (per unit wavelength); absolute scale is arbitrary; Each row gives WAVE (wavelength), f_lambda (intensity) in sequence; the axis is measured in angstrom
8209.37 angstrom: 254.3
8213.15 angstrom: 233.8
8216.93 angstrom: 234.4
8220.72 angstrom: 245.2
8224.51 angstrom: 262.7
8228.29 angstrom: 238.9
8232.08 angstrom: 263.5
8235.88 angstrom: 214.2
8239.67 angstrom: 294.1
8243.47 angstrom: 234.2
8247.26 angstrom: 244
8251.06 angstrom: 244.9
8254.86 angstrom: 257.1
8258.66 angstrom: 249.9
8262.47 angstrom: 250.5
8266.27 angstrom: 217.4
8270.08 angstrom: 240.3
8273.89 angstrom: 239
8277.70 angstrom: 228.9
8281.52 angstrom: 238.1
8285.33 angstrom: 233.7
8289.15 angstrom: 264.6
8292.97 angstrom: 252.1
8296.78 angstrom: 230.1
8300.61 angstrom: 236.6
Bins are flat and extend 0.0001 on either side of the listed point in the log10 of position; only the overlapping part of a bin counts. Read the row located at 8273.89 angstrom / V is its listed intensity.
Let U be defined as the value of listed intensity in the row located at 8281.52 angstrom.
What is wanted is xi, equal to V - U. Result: 1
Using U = 238.1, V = 239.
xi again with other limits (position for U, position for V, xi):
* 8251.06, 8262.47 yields 6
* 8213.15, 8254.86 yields 23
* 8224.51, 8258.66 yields -13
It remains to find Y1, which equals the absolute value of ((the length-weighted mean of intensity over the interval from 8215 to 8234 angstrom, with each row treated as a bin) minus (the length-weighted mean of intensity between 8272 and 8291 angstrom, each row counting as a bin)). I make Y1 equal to 8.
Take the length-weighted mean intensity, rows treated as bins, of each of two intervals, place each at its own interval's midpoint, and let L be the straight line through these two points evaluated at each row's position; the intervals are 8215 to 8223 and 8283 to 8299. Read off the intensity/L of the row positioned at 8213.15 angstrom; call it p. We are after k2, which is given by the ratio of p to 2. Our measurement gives 0.486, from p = 0.97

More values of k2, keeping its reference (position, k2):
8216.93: 0.487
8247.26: 0.503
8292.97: 0.515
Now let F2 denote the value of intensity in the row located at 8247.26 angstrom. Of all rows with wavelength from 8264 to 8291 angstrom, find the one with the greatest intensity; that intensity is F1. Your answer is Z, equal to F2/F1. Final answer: 0.92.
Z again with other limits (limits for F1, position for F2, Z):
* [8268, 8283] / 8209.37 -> 1.06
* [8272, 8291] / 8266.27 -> 0.82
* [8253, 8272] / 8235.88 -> 0.83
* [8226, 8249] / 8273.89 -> 0.81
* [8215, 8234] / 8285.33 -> 0.89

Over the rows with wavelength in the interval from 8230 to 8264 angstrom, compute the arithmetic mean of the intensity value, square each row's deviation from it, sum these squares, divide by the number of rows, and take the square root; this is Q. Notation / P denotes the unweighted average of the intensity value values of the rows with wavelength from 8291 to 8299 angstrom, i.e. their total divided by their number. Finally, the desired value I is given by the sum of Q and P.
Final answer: 262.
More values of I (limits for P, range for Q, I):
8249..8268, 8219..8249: 266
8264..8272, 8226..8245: 256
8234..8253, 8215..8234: 258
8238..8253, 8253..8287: 266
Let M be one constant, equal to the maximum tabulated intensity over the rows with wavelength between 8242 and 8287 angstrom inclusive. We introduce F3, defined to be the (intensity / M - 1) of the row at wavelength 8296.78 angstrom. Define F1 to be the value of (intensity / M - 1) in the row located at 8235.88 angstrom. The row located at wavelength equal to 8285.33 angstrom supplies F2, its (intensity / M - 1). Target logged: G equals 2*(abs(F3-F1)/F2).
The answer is -1.4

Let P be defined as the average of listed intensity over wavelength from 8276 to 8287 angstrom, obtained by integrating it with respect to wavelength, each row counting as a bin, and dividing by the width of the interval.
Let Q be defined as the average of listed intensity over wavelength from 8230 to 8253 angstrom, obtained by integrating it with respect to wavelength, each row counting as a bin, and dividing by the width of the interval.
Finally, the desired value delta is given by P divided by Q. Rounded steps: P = 234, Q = 249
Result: 0.94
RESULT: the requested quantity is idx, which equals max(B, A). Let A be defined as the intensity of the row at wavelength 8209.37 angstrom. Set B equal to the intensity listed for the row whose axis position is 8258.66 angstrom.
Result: 254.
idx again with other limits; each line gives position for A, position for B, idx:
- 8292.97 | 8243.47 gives 252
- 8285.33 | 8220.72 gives 245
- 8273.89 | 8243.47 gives 239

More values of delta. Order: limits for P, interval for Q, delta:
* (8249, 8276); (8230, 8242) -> 0.95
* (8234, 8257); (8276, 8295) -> 1.02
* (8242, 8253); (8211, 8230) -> 0.99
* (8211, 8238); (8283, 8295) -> 0.97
